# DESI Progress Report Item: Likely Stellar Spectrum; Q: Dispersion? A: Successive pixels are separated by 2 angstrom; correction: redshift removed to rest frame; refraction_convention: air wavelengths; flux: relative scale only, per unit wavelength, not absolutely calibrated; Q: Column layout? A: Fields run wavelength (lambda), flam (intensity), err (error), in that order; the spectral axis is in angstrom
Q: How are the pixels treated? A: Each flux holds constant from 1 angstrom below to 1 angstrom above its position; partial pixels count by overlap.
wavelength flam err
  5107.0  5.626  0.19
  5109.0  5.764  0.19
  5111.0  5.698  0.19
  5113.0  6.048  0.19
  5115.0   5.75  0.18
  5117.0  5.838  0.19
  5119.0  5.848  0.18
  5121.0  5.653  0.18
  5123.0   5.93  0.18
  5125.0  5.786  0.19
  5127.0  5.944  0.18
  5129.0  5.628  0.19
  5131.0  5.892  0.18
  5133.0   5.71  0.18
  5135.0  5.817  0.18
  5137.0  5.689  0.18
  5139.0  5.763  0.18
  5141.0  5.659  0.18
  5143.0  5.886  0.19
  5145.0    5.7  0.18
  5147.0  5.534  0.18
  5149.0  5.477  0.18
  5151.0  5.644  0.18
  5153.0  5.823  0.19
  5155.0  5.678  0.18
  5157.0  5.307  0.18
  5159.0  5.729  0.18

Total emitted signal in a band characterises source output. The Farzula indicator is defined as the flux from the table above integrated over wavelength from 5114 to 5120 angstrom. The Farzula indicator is 34.9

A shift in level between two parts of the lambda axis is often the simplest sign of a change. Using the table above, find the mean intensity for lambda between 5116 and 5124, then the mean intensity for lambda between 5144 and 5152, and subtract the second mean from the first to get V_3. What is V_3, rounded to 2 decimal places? 0.23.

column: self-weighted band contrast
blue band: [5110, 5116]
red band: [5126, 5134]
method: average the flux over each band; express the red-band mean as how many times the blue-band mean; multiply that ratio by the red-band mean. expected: 5.76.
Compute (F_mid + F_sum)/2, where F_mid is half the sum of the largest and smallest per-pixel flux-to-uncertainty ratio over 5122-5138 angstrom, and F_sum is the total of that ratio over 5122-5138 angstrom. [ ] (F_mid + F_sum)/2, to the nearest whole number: 143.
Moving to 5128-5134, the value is 63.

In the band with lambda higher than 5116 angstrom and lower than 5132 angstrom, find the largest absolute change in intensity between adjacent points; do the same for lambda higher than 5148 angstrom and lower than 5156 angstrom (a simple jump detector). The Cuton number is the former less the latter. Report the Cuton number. 0.137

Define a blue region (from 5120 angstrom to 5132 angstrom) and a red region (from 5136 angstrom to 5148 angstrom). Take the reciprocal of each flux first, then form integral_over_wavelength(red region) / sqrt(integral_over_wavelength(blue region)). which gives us 1.46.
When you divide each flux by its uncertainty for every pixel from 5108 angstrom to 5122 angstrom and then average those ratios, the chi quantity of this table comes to 31.2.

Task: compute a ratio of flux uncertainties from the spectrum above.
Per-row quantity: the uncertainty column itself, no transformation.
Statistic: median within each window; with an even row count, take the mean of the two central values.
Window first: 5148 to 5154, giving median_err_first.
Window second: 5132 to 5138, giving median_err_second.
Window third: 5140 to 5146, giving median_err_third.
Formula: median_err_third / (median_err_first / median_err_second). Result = 0.180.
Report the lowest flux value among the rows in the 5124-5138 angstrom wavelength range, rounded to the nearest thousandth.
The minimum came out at 5.628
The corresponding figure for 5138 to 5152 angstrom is 5.477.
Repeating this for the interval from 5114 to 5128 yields 5.653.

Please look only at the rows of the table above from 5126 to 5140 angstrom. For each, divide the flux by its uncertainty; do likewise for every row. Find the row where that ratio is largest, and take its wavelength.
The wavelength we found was 5127.0 angstrom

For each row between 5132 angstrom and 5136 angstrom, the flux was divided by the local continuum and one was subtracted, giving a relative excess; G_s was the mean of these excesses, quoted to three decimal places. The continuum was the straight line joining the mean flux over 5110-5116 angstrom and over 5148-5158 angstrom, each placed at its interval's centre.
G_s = 0.011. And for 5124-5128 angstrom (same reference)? 0.020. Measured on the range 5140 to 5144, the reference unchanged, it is 0.021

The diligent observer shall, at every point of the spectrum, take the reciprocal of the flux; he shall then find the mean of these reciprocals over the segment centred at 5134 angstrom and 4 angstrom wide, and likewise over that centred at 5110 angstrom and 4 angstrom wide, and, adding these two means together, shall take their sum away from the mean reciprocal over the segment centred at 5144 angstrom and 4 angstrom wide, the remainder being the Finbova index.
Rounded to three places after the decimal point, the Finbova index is -0.175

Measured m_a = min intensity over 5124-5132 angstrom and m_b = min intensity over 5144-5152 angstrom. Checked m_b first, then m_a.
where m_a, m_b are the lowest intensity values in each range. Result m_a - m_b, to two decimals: 0.15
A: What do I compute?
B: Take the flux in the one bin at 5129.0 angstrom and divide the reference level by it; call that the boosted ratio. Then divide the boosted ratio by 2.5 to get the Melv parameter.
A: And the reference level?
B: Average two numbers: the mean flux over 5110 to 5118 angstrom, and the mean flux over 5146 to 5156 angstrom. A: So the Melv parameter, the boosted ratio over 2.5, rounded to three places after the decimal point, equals 0.407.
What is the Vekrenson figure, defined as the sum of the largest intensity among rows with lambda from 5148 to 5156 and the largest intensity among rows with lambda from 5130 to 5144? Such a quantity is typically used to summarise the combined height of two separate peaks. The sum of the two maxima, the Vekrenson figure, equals 11.7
